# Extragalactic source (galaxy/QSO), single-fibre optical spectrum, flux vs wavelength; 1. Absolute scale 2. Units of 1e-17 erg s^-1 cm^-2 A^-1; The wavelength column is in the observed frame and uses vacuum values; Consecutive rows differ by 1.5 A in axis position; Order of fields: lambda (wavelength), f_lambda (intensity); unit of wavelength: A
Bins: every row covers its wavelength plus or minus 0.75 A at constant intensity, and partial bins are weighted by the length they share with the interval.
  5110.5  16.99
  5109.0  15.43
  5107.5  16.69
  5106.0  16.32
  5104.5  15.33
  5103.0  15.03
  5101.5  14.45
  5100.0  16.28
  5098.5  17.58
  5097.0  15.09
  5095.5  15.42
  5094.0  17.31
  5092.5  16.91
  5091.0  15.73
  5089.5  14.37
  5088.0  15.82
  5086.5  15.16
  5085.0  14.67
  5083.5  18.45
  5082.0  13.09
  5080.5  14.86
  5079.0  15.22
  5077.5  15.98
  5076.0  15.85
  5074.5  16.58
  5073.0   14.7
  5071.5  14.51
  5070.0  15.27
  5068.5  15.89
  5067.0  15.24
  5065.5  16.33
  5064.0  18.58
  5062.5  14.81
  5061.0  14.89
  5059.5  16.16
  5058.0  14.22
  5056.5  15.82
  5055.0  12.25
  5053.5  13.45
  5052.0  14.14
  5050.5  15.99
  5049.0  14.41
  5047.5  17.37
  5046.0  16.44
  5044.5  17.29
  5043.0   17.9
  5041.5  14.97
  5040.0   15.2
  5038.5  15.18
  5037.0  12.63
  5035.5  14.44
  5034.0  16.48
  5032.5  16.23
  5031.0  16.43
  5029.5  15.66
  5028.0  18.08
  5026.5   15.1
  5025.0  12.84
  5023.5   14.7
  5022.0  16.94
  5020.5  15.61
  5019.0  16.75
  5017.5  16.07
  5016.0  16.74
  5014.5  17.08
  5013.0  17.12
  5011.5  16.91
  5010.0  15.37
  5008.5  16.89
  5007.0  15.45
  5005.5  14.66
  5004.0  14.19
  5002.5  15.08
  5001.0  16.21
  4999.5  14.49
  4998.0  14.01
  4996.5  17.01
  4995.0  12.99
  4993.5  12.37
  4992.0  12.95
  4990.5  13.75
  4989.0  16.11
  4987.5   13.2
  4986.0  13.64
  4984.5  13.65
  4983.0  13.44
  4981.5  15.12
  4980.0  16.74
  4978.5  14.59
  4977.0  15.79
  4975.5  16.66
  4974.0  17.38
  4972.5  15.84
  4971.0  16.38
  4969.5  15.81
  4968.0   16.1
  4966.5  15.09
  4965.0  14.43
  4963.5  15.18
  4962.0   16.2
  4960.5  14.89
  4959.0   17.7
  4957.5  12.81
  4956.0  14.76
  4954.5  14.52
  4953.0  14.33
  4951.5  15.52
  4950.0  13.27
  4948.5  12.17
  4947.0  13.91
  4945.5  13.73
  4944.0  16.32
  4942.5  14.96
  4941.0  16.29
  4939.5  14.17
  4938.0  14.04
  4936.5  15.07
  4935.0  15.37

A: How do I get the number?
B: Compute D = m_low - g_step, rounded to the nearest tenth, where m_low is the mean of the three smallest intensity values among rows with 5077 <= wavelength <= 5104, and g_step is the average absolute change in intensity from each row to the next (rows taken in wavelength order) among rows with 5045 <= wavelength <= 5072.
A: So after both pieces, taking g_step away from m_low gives 12.4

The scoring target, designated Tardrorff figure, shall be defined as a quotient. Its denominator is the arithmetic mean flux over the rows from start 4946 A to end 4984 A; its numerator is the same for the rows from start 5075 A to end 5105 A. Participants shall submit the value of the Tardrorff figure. 1.03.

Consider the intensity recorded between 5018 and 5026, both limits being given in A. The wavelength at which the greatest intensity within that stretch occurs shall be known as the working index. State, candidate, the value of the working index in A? 5022.0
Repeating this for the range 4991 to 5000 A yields 4996.5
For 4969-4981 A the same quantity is 4974.0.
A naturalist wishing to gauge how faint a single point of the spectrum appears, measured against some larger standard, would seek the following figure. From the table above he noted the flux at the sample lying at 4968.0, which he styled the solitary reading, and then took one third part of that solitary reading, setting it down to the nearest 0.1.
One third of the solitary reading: 5.4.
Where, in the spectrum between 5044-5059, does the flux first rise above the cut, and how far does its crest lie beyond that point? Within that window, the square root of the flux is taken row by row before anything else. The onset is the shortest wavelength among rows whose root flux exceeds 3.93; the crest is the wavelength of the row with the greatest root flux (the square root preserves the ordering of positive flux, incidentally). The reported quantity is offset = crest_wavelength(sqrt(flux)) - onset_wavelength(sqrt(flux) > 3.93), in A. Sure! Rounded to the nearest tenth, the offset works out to 3.0 A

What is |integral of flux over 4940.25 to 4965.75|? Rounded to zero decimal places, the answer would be 376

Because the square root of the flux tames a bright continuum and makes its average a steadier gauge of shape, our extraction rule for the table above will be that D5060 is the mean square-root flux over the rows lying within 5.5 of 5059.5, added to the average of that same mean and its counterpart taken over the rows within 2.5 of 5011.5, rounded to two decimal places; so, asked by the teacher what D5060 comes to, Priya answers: 7.88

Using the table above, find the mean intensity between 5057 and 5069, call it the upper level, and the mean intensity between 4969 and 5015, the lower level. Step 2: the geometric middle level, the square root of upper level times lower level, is 15.5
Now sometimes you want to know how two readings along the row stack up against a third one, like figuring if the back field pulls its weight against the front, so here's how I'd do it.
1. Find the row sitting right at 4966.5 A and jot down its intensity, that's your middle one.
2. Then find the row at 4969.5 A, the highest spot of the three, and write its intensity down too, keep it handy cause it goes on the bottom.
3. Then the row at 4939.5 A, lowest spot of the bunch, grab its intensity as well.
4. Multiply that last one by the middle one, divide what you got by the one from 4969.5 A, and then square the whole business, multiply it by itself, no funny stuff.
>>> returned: 183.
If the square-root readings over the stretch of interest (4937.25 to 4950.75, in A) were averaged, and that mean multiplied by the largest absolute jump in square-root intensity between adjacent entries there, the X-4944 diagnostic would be 1.26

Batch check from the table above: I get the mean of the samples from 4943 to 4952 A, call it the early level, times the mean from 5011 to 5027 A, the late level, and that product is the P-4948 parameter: 226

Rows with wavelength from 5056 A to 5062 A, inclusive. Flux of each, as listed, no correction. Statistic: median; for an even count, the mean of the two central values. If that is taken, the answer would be 15.4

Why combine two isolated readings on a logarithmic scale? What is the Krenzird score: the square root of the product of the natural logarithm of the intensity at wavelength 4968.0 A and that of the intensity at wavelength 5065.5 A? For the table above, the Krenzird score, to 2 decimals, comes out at 2.79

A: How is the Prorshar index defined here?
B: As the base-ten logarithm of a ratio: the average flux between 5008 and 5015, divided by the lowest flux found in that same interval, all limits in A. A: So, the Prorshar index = 0.035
